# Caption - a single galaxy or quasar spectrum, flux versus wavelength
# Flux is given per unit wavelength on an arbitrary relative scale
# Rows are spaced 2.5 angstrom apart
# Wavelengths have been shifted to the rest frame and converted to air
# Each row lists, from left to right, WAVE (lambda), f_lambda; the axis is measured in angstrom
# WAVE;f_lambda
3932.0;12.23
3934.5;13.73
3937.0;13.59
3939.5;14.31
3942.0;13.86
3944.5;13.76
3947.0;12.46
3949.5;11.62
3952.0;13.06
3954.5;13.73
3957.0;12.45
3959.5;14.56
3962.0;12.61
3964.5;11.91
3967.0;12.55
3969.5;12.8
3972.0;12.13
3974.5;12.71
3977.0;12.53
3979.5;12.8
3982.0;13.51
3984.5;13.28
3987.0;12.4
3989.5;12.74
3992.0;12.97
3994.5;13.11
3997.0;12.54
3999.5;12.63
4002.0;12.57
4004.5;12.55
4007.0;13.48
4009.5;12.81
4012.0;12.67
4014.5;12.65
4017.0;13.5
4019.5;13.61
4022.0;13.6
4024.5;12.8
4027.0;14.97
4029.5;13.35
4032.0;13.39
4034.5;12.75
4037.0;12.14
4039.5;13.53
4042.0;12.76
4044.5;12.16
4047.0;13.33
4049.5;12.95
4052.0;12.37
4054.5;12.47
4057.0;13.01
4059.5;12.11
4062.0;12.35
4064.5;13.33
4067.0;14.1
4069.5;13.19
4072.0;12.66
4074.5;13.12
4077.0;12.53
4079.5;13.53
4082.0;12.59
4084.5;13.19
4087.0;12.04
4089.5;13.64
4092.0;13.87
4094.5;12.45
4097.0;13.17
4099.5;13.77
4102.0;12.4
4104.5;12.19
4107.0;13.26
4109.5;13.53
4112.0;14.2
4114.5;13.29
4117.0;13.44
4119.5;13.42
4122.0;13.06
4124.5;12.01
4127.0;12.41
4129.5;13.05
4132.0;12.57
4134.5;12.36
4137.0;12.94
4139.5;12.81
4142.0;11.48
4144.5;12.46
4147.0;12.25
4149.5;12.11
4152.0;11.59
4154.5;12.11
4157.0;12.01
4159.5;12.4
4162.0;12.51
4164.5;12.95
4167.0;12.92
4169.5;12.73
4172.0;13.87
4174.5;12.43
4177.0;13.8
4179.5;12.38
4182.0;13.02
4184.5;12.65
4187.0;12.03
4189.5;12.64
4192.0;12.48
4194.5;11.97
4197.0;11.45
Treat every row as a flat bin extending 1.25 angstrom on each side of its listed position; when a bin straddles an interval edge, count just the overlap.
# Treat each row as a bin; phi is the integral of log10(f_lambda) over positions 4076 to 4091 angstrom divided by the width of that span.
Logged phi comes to 1.112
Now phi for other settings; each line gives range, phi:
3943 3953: 1.104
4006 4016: 1.111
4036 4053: 1.106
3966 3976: 1.098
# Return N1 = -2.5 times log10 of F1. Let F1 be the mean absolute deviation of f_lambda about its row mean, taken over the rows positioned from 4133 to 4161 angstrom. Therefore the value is 1.2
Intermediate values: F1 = 0.34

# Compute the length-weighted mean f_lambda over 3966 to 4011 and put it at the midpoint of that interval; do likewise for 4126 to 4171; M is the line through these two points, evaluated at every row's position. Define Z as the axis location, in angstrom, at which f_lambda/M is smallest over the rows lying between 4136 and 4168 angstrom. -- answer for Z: 4142.0 angstrom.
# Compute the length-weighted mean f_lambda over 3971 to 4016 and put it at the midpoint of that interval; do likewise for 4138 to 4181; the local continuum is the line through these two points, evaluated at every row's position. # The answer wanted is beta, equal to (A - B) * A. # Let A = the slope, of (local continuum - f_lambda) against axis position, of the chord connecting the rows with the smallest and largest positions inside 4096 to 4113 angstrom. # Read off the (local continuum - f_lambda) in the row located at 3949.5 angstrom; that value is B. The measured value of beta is 0.09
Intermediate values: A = -0.070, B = 1.2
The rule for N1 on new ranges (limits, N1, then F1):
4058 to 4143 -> 0.7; 0.54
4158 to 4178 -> 0.9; 0.44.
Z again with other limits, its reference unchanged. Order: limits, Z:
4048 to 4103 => 4087.0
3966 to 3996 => 3972.0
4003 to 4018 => 4004.5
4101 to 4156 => 4142.0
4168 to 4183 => 4179.5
